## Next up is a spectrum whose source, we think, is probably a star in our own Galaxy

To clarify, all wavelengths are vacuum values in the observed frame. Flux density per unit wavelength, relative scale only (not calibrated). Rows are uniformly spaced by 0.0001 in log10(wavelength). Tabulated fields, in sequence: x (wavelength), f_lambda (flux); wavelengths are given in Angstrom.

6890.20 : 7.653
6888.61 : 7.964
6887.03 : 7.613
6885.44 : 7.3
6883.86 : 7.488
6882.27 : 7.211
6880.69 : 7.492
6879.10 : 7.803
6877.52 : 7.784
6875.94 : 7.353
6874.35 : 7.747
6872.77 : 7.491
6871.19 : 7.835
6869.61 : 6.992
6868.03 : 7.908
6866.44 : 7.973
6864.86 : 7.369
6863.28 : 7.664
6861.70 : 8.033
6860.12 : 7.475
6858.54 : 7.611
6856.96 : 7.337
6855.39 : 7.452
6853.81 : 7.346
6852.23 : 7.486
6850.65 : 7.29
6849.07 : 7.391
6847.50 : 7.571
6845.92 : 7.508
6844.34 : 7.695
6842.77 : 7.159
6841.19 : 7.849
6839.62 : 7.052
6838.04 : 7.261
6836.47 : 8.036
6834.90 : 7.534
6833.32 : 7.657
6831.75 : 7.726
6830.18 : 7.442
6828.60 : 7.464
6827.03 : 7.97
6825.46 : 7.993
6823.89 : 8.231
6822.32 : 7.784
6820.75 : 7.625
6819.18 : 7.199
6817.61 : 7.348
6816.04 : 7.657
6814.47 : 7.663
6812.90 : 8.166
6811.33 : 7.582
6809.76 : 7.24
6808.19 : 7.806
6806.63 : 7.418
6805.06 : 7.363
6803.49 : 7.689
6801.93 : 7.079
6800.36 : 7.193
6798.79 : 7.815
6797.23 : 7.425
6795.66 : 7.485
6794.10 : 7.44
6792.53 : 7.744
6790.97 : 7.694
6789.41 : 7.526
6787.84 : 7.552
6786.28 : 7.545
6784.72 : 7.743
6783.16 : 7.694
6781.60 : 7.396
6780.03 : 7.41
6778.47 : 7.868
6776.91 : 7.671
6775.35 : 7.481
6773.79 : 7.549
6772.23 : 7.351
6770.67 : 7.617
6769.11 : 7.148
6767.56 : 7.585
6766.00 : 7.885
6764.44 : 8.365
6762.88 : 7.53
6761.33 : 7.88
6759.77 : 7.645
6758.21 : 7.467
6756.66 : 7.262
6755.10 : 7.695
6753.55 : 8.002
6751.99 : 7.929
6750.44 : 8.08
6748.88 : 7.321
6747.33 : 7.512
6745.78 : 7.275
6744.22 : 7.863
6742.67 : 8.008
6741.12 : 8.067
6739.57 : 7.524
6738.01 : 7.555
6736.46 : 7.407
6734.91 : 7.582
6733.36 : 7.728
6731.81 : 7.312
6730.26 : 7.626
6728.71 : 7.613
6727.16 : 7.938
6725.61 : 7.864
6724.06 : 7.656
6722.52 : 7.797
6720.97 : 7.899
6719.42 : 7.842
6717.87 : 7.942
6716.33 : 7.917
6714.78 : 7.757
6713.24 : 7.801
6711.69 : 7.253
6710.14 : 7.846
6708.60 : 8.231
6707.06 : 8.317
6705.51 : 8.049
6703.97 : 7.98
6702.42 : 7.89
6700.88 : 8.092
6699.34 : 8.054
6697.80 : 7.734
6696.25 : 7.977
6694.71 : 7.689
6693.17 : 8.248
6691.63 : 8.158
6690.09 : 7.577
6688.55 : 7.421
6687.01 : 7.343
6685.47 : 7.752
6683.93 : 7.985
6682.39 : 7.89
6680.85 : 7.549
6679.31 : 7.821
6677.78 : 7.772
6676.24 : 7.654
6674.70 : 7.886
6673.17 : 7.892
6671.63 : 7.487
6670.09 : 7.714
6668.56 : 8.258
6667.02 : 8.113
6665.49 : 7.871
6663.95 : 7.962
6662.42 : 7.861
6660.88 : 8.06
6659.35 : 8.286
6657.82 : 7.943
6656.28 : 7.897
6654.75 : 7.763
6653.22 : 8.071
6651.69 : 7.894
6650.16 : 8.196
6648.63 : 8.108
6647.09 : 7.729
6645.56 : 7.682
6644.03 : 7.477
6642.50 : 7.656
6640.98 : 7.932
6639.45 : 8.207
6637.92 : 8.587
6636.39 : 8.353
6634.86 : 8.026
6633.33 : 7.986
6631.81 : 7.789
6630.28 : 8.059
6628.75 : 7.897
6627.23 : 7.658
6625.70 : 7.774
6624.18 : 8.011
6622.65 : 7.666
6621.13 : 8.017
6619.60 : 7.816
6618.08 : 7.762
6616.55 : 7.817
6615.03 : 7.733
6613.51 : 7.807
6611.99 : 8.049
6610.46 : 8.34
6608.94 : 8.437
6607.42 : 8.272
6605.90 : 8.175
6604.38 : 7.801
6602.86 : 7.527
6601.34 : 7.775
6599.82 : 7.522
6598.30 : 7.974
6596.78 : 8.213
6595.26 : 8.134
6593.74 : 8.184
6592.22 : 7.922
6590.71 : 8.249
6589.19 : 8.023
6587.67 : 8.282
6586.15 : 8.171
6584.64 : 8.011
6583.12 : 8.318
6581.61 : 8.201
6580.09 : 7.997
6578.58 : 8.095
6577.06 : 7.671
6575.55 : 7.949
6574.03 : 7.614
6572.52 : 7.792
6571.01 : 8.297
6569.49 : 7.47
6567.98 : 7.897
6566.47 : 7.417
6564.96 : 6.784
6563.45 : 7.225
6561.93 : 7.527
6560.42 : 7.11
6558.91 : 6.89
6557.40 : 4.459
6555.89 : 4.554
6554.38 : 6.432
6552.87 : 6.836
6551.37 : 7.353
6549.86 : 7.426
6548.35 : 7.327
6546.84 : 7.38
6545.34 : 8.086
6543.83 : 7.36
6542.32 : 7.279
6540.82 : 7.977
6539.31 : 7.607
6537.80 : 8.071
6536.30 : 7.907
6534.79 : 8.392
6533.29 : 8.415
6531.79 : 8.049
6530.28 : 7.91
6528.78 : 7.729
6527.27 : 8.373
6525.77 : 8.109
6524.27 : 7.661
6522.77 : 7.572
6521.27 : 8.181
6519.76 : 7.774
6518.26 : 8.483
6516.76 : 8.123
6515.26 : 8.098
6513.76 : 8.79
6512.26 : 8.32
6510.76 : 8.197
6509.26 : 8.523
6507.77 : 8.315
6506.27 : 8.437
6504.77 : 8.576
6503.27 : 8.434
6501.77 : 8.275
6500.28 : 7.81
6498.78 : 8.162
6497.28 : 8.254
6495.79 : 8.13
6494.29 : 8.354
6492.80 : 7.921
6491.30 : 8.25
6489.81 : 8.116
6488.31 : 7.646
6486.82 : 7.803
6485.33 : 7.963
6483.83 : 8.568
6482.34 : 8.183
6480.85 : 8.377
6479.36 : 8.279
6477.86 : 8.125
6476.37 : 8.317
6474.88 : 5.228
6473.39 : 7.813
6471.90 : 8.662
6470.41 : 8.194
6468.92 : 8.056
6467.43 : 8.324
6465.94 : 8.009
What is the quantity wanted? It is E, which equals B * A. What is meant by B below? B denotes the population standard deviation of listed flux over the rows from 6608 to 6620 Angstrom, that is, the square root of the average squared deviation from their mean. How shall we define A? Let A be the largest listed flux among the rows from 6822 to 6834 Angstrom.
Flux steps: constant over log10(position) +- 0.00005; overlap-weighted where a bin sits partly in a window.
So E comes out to 2.1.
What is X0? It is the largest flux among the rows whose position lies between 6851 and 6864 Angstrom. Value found 8.033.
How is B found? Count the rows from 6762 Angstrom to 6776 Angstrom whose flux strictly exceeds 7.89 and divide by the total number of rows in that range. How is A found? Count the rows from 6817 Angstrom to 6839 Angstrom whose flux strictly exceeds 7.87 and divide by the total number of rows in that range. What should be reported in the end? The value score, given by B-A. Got -0.17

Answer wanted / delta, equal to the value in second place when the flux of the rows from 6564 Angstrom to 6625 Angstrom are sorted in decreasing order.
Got 8.34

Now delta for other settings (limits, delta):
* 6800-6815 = 7.806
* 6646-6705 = 8.258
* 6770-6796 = 7.744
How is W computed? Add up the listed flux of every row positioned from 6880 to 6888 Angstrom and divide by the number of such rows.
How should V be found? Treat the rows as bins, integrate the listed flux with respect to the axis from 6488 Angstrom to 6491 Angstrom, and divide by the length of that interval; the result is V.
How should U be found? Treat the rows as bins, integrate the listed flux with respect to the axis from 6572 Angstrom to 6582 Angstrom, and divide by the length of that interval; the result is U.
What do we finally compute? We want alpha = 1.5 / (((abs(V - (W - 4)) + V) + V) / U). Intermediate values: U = 7.89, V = 8.0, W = 7.4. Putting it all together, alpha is 0.578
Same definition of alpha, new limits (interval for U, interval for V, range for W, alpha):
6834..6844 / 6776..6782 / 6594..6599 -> 0.603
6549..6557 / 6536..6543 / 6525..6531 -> 0.501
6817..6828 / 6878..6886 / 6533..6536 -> 0.644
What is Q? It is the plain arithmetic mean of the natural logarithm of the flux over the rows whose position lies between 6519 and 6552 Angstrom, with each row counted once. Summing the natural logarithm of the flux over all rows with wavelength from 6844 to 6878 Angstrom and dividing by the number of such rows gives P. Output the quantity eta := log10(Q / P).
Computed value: 0.007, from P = 2.02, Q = 2.06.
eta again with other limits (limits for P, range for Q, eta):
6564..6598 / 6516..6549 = -0.001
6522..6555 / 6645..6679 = 0.006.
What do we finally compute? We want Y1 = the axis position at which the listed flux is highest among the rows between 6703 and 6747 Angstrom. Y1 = 6707.06 Angstrom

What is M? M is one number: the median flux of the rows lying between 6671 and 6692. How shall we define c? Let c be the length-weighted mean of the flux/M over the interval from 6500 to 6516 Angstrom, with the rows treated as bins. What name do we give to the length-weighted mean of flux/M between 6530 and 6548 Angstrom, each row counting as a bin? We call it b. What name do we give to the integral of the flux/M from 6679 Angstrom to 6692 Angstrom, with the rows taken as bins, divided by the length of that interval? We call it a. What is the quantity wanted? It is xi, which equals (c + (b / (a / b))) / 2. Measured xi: 1.05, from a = 0.99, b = 1.01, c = 1.08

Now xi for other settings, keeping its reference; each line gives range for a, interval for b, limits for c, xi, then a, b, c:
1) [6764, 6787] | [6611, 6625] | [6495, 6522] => 1.06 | 0.98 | 1.01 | 1.07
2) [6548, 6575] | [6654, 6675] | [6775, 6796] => 1.07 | 0.91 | 1.02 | 0.98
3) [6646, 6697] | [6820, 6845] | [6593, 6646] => 0.99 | 1.01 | 0.99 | 1.02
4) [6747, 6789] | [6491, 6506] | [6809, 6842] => 1.06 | 0.98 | 1.06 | 0.98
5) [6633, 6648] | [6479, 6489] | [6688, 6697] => 1.04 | 1.03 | 1.05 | 1.01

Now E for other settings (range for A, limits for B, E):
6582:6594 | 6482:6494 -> 2.2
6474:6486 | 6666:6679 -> 2.0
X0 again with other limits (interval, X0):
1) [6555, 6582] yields 8.297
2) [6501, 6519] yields 8.79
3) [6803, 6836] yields 8.231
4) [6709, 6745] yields 8.067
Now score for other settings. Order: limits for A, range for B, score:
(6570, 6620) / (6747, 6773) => -0.40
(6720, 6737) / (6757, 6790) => -0.13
